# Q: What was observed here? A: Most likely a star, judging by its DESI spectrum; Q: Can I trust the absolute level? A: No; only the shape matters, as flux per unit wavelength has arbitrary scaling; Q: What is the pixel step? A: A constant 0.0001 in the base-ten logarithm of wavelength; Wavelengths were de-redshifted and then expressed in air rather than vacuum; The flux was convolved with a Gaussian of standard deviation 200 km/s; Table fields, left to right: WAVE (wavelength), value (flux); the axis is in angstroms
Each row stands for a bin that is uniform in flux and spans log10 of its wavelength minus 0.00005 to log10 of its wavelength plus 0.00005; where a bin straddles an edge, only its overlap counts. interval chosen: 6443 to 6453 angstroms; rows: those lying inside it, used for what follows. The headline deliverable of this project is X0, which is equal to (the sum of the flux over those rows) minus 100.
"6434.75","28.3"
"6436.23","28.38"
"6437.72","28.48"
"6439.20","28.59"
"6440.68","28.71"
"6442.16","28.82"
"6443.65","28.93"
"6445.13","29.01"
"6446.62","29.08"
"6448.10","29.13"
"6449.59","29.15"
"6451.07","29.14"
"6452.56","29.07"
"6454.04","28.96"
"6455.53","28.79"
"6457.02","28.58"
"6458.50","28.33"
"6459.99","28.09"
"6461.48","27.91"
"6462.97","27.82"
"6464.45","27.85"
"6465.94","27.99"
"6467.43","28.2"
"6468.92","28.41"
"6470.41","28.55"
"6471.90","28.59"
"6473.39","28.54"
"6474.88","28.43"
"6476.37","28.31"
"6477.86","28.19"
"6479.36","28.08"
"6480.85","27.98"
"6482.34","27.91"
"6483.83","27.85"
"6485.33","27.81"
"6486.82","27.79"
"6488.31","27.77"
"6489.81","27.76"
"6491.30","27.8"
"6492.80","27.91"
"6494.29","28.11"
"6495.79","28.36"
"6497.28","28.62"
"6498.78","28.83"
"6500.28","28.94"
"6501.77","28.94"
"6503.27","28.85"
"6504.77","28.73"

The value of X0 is 104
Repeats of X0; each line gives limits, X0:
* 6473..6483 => 97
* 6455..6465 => 97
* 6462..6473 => 97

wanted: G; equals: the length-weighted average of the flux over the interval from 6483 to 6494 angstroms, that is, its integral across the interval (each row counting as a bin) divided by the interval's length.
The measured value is 27.8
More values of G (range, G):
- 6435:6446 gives 28.7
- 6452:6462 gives 28.5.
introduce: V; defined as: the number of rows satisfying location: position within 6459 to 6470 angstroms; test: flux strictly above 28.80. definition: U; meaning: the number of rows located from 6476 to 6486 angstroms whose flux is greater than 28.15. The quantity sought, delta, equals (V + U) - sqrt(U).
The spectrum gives 0.6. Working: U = 2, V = 0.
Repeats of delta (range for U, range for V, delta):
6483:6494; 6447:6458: 5.0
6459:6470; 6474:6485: 0.6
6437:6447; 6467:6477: 4.4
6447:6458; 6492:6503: 7.4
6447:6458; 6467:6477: 4.4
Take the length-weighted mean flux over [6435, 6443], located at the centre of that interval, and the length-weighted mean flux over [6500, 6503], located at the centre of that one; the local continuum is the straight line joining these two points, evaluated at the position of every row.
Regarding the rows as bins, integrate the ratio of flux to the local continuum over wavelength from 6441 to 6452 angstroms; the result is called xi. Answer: 11.2 angstroms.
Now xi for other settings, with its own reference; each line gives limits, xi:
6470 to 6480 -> 9.9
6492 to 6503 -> 10.8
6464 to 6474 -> 9.8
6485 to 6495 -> 9.6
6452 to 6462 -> 10.0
